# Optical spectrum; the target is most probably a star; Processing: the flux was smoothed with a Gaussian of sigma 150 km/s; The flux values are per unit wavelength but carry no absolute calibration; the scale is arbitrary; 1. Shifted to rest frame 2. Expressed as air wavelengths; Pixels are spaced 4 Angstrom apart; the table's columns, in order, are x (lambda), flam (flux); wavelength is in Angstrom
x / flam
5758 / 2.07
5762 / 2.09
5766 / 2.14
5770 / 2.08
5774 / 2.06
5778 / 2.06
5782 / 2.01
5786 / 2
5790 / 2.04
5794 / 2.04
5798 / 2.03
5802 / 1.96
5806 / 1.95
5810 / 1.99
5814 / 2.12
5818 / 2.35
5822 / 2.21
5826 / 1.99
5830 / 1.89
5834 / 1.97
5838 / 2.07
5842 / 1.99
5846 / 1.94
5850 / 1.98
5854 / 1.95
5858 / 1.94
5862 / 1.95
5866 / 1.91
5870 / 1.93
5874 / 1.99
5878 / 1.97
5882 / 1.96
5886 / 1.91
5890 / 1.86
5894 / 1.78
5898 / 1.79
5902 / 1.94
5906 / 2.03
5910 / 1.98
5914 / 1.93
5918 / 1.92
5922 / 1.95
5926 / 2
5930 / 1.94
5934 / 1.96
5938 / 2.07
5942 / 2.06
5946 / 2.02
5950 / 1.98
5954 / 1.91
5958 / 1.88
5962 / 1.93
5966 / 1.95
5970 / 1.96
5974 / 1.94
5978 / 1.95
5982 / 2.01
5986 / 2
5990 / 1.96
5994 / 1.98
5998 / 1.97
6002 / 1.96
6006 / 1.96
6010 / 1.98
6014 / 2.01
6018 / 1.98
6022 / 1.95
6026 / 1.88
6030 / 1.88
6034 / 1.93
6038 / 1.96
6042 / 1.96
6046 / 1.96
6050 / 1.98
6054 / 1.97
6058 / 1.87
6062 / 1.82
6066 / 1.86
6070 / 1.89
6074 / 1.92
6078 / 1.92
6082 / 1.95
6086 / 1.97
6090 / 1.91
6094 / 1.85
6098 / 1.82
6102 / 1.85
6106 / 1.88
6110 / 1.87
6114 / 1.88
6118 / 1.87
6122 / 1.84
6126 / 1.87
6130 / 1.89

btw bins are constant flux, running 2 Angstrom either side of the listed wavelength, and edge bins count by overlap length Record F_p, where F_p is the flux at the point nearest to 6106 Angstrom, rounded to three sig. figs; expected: 1.88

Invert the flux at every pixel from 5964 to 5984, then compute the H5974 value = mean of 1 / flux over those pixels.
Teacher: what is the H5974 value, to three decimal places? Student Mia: 0.510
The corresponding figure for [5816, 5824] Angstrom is 0.439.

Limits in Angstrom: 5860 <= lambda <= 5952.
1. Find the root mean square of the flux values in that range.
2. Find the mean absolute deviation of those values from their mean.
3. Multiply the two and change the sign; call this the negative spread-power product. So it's -0.10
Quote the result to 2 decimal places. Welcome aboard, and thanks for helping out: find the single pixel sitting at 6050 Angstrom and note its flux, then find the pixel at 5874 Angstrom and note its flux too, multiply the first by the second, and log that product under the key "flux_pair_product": 3.94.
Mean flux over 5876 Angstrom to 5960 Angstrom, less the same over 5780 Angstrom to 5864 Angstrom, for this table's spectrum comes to -0.07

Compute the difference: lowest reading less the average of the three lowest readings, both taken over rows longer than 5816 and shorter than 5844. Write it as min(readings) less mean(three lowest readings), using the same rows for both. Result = -0.060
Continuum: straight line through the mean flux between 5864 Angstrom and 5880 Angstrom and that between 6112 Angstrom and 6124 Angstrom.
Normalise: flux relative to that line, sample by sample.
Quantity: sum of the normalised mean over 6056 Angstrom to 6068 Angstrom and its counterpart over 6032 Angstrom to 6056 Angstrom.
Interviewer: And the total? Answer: 2.02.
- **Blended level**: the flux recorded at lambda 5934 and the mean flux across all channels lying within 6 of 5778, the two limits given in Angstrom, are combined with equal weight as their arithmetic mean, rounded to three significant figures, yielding 2.00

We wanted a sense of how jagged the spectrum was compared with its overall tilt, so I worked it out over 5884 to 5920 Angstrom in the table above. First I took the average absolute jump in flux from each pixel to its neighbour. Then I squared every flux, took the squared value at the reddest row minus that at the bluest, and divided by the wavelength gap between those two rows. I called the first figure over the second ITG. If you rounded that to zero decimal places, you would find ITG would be 51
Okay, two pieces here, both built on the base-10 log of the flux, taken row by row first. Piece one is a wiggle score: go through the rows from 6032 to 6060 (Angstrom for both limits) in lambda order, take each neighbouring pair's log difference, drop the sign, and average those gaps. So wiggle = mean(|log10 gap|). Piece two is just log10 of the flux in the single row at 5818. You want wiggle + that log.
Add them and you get 0.377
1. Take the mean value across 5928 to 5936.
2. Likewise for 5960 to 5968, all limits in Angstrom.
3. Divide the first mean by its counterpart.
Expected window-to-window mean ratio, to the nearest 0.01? 1.01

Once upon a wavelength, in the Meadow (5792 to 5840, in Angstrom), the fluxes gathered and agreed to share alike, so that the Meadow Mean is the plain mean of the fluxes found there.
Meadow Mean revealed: 2.05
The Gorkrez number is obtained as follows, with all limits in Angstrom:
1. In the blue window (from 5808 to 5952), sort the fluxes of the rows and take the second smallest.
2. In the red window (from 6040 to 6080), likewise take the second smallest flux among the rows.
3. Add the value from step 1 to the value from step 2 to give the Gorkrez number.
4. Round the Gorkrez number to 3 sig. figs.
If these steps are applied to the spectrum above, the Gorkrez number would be 3.65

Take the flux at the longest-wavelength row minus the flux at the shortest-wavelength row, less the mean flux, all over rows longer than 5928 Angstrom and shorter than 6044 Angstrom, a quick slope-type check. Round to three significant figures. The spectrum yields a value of -1.94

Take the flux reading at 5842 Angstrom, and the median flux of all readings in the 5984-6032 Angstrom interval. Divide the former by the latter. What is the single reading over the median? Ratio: 1.01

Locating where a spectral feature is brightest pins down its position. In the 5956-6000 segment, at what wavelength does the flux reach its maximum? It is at 5982 Angstrom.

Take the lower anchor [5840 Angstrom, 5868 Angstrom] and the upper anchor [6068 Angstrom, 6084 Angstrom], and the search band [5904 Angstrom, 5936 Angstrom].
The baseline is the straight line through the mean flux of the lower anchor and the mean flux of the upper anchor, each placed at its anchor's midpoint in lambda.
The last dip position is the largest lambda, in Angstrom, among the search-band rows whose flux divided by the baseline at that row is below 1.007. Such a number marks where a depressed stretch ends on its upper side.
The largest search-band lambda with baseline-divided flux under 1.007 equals 5930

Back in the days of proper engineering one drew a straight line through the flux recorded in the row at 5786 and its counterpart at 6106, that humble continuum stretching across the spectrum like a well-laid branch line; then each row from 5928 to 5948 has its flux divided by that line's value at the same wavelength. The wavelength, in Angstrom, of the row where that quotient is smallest 5930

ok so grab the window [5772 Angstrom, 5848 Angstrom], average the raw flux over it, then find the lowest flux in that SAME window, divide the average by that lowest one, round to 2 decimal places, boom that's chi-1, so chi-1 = 1.08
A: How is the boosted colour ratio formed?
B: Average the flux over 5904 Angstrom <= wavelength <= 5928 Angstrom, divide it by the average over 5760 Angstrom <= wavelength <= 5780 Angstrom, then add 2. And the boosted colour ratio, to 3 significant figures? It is 2.94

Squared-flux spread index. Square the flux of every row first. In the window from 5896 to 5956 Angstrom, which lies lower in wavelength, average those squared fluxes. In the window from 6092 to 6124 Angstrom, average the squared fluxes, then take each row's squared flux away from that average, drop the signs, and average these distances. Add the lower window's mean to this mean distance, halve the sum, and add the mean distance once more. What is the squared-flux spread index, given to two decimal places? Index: 2.03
